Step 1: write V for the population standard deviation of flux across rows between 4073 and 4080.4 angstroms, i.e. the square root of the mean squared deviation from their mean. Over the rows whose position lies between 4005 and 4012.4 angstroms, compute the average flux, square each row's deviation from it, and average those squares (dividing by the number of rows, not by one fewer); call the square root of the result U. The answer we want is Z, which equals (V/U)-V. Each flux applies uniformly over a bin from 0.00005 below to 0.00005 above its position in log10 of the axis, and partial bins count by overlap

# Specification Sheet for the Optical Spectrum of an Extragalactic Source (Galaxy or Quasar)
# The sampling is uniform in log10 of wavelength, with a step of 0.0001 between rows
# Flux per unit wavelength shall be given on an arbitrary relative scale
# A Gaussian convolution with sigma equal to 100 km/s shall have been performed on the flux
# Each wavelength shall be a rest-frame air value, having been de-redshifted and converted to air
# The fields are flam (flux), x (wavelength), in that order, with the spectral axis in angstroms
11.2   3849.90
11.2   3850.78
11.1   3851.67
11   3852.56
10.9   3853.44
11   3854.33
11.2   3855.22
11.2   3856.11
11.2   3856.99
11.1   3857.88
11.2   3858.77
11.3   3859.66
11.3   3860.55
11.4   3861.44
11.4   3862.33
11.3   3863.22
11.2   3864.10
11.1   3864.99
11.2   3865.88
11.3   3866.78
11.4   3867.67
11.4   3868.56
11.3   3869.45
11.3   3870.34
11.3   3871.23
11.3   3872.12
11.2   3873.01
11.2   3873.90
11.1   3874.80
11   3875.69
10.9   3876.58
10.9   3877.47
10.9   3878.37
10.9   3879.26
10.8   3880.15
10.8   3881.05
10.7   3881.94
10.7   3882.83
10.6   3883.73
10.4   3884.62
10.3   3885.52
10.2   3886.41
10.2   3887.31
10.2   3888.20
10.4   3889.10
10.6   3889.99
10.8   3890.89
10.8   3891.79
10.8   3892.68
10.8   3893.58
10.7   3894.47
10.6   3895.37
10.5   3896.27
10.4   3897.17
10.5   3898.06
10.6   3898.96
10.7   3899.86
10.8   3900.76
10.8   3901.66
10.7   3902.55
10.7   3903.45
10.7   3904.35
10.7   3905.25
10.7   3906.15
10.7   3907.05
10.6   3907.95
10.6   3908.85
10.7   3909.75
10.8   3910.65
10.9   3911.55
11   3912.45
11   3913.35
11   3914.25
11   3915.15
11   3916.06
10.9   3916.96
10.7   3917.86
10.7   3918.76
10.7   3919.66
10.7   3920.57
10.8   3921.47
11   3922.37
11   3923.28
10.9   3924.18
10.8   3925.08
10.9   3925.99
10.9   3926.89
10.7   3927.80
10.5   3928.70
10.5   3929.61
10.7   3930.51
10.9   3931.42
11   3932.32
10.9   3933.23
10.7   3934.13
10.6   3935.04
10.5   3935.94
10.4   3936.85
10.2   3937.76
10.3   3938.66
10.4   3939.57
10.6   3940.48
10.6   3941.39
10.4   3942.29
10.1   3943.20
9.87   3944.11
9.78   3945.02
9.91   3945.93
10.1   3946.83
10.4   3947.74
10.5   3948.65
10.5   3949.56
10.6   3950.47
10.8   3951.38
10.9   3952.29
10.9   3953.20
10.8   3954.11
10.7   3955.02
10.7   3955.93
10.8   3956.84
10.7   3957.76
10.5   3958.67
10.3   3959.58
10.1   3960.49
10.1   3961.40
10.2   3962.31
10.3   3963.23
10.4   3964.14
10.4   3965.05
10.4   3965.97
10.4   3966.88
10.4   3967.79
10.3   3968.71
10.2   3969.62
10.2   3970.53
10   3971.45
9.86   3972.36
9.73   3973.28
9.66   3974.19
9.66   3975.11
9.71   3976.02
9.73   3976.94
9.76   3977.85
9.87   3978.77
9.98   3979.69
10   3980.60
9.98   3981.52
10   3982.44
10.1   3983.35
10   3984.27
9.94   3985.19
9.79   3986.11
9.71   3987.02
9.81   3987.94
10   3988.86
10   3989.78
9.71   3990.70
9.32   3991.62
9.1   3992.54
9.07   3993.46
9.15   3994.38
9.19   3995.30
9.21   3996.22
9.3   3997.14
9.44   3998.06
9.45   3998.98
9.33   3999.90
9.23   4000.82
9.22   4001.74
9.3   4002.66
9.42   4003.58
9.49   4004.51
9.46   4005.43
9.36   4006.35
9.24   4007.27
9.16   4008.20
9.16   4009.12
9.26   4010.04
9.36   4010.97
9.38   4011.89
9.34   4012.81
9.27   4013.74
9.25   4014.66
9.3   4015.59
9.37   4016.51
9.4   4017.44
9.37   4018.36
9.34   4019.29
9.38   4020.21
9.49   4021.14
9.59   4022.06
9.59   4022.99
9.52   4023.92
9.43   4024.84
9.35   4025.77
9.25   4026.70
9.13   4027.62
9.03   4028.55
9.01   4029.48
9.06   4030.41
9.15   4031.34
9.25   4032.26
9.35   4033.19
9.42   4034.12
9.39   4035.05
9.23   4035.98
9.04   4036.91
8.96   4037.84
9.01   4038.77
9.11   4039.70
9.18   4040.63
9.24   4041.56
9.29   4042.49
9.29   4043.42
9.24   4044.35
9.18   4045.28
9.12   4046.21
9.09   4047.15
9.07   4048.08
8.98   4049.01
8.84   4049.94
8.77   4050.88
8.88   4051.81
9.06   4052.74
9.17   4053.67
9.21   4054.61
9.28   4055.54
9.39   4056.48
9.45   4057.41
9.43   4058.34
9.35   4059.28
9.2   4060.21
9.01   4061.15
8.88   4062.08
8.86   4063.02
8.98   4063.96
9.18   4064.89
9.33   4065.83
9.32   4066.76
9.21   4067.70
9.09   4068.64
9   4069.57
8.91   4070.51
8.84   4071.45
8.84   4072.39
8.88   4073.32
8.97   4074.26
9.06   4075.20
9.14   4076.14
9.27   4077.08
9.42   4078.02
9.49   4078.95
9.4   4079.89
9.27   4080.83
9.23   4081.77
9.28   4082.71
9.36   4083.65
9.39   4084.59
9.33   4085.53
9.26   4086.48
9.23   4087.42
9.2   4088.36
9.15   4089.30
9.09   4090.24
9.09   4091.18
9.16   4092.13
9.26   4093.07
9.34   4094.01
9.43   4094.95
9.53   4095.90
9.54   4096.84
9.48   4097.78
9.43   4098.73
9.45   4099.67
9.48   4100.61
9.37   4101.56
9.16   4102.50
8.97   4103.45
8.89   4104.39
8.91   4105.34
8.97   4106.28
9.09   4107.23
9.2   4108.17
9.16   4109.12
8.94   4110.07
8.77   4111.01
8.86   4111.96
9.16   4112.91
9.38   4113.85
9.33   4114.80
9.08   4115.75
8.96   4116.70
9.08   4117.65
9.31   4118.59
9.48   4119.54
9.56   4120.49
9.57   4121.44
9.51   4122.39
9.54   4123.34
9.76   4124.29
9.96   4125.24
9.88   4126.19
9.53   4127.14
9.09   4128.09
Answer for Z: 1.9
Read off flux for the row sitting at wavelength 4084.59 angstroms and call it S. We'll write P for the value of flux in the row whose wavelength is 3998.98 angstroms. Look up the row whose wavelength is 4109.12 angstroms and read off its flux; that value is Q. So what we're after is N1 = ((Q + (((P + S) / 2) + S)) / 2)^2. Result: 196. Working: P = 9.45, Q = 9.16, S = 9.39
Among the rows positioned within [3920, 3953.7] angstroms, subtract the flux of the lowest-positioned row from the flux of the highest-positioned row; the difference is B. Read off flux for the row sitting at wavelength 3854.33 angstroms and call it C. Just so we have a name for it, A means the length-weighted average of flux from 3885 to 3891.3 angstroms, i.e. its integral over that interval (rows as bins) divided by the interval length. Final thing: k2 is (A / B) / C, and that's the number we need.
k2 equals 5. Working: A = 10.4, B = 0.20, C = 11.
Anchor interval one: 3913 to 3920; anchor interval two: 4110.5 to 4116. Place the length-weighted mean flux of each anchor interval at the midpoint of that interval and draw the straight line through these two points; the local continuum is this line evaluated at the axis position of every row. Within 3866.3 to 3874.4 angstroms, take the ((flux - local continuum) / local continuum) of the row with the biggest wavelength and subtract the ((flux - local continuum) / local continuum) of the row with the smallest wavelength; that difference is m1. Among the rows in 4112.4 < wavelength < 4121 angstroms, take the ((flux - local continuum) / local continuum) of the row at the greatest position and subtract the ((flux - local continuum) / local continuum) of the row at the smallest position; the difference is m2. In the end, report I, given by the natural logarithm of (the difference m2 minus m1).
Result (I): -2.9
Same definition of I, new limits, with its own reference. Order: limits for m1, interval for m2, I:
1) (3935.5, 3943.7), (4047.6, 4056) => -2.8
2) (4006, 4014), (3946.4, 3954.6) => -2.6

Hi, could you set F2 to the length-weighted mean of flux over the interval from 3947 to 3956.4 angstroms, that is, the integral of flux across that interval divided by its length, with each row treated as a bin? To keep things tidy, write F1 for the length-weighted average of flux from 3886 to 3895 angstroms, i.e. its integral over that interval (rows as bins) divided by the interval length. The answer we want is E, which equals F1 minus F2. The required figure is -0.1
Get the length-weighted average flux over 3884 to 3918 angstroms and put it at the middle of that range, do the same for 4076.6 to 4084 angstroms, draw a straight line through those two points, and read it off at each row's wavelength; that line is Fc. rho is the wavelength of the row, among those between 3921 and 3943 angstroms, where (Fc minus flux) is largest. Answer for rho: 3937.76 angstroms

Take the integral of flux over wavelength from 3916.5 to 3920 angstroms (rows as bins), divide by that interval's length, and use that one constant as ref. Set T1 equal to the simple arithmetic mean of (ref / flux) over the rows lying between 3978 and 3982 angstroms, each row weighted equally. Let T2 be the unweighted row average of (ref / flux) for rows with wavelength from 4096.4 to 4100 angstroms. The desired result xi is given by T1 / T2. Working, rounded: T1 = 1.08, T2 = 1.14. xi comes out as 0.95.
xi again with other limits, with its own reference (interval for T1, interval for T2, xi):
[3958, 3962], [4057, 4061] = 0.91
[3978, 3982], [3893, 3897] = 1.07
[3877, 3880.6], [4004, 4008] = 0.86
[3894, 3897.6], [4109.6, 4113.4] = 0.85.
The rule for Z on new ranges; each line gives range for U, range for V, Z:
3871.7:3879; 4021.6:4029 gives 1.1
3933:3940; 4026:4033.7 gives 0.4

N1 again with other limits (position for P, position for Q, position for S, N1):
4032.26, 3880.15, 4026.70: 215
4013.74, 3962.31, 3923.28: 245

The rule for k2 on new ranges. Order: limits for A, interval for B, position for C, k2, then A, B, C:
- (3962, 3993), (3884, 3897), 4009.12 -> 11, 10.0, 0.10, 9.16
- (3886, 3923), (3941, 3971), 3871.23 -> -2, 10.7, -0.40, 11.3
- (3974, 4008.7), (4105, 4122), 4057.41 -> 2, 9.6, 0.66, 9.45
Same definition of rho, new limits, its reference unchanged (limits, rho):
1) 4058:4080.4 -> 4063.02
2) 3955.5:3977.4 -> 3974.19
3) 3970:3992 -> 3991.62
